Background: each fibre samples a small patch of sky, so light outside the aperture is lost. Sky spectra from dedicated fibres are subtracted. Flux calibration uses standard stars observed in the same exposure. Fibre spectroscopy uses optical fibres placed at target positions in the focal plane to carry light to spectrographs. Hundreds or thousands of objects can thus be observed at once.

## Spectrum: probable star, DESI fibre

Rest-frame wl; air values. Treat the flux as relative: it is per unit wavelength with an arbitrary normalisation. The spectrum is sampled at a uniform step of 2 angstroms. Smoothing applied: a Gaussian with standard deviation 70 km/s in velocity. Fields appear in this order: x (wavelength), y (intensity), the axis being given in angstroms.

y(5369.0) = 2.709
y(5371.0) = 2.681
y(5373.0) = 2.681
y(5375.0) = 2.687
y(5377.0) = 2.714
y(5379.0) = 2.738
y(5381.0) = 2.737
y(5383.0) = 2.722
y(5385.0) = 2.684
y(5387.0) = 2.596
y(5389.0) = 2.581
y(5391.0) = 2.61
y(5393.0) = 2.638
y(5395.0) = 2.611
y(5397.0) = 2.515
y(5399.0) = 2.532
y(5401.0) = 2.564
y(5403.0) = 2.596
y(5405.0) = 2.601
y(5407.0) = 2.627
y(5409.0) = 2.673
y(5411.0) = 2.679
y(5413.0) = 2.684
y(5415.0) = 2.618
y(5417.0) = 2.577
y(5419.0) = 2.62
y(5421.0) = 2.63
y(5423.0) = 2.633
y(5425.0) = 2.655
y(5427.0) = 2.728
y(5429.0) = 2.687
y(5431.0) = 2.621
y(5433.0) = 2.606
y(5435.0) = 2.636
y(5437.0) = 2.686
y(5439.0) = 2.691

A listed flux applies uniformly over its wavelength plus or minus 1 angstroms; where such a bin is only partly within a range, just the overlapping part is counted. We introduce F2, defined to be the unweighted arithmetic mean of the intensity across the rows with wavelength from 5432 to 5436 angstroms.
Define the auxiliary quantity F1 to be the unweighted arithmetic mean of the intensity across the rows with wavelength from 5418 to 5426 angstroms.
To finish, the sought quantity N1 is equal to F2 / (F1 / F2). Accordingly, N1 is 2.61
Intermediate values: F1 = 2.63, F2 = 2.62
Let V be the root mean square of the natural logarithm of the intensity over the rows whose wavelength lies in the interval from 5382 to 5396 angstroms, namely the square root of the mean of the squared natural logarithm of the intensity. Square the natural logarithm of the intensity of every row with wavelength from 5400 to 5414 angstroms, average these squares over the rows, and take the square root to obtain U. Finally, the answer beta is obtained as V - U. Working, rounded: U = 0.968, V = 0.9687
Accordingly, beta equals 0.00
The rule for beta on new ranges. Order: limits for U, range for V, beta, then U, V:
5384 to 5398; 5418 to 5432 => 0.02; 0.957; 0.9759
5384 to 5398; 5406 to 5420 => 0.01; 0.957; 0.9707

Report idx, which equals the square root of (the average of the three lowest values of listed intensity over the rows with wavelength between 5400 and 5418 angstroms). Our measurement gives 1.606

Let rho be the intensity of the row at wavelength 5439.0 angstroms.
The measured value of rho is 2.691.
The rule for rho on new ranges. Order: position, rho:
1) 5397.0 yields 2.515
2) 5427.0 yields 2.728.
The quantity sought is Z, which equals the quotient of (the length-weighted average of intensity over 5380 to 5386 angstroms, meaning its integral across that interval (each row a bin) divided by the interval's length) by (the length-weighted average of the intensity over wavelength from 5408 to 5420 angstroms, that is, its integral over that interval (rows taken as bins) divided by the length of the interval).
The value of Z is 1.03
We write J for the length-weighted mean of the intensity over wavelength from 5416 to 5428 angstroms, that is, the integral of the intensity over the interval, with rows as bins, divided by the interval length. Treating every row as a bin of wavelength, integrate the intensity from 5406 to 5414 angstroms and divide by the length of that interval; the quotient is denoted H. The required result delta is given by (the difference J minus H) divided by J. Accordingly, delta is -0.010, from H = 2.67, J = 2.64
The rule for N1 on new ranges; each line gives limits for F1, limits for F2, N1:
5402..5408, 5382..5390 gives 2.68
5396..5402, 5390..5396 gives 2.71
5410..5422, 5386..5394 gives 2.58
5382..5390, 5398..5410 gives 2.55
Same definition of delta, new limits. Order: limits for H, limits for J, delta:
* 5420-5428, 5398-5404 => -0.038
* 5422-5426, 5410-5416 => 0.006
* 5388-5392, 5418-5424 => 0.012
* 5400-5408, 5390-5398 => -0.001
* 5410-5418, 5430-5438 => -0.001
